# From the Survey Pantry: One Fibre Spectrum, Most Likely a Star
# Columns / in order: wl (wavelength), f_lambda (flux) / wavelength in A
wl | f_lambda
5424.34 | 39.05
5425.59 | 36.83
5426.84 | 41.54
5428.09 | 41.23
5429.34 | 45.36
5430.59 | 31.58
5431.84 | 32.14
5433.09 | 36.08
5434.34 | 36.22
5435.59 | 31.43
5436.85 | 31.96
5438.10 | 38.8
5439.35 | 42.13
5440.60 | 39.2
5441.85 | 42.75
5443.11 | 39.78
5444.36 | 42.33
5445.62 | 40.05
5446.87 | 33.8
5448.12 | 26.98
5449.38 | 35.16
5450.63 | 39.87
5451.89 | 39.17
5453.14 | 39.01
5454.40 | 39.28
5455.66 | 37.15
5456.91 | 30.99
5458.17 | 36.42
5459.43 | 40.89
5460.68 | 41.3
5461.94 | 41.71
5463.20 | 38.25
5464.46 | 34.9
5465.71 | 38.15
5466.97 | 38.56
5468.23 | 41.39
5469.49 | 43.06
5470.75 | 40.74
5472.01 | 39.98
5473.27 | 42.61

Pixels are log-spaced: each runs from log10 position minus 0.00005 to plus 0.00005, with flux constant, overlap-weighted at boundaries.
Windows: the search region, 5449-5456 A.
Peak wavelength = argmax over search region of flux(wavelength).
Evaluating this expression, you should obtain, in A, 5450.63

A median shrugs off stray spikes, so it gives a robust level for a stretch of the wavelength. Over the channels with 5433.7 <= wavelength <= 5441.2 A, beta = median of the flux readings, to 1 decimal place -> 37.5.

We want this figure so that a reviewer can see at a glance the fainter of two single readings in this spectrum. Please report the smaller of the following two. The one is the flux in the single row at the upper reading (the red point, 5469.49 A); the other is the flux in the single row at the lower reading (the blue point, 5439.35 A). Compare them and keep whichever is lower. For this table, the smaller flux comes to 42.1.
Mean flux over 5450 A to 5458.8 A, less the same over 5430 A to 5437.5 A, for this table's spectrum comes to 4.2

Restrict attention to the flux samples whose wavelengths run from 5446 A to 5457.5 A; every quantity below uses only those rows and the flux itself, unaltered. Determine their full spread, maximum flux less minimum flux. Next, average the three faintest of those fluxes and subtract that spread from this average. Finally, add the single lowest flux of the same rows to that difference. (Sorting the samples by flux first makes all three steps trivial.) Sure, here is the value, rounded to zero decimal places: 45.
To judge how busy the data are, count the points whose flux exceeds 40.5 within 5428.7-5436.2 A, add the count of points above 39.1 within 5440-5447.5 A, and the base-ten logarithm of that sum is 0.78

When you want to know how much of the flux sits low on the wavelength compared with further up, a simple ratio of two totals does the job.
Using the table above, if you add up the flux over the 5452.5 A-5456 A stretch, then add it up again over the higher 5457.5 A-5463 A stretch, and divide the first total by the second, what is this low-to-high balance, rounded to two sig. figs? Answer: 0.72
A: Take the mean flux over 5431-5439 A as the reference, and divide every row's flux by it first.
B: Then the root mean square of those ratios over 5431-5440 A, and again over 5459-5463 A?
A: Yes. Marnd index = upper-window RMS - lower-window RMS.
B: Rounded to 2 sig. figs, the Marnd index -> 0.16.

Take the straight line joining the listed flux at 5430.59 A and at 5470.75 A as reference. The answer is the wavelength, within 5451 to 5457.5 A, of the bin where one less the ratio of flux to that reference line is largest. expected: 5456.91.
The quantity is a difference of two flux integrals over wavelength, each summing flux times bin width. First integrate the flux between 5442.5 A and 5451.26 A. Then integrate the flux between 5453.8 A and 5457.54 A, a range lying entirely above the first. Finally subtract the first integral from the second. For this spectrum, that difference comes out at -189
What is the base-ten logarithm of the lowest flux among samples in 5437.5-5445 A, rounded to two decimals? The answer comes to 1.59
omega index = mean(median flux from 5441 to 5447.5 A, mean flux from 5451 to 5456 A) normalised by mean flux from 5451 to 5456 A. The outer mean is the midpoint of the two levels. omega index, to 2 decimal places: 1.02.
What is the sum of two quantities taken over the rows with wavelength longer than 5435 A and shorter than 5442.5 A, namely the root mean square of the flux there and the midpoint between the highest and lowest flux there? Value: 75.1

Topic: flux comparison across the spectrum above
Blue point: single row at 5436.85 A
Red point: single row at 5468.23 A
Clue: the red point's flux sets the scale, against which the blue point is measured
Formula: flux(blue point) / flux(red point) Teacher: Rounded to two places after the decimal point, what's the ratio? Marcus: 0.77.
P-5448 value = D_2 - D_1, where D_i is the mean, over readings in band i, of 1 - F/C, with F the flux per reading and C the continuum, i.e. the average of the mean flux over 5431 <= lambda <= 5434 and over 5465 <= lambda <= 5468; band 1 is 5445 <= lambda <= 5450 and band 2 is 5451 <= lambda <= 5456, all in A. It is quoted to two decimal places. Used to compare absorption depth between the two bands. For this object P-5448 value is -0.13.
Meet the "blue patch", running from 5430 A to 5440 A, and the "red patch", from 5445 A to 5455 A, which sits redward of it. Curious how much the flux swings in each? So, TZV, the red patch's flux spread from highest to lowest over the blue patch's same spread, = 1.2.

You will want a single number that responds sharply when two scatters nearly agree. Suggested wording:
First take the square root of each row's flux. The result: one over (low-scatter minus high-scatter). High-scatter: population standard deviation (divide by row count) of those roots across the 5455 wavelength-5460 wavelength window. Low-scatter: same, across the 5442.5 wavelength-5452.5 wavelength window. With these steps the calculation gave 10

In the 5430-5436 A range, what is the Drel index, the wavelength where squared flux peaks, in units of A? 5434.34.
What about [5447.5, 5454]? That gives 5450.63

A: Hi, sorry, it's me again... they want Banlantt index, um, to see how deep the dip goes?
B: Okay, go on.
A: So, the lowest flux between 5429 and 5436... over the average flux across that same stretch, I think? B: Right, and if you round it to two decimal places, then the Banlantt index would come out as 0.89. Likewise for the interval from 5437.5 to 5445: 0.95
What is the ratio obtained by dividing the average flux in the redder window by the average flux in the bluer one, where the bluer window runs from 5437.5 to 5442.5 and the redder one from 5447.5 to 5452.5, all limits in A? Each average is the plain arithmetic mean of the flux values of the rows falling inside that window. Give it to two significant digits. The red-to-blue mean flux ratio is 0.87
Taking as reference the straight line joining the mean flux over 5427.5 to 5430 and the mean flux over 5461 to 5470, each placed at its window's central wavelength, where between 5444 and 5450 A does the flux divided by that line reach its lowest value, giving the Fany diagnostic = 5448.12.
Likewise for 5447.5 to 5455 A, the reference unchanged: 5448.12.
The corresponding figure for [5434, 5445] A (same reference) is 5435.59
